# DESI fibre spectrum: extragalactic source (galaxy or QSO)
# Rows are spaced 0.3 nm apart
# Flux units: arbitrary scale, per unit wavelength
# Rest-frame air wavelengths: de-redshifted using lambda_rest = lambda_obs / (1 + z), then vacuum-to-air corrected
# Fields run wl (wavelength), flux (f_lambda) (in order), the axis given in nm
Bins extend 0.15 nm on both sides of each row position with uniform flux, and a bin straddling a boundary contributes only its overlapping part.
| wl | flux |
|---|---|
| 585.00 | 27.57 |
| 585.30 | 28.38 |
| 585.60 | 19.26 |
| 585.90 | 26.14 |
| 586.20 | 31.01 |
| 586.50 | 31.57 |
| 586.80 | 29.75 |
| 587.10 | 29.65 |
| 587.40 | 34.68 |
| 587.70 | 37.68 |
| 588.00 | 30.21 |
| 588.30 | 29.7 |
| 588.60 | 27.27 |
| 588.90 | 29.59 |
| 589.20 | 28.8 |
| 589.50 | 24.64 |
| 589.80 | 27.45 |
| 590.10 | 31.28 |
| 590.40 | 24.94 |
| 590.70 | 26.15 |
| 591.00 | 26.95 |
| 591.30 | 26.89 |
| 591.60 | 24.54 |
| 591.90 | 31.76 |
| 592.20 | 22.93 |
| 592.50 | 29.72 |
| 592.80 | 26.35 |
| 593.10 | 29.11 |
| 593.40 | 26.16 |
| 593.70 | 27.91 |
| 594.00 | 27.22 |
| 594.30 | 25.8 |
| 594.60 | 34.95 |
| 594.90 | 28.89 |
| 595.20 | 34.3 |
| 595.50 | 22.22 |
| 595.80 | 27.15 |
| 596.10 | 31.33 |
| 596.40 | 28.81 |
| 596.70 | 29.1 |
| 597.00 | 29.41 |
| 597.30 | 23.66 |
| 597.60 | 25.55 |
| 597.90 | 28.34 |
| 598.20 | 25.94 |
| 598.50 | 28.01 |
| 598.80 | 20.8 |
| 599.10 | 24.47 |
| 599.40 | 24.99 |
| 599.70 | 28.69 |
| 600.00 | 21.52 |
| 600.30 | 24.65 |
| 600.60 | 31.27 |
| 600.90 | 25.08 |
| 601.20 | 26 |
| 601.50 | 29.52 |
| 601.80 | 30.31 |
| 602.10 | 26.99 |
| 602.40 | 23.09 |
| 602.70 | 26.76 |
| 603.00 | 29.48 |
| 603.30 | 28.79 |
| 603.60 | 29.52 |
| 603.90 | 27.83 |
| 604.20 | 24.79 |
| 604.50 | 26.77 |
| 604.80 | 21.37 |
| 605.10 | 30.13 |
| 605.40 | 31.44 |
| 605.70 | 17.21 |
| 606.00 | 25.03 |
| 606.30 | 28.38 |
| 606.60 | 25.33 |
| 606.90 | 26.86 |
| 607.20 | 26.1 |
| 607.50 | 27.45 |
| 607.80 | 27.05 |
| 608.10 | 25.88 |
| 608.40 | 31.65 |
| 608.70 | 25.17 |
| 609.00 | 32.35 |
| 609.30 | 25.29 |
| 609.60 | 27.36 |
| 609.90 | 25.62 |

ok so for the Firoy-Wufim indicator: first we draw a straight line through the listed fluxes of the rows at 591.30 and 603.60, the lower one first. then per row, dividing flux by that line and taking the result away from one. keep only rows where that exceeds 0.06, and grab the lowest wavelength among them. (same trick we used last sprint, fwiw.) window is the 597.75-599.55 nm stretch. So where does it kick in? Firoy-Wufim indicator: 598.20 nm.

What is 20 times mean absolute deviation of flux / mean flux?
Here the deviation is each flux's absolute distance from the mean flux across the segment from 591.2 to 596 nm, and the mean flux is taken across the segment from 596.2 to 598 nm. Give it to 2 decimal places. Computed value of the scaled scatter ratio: 1.96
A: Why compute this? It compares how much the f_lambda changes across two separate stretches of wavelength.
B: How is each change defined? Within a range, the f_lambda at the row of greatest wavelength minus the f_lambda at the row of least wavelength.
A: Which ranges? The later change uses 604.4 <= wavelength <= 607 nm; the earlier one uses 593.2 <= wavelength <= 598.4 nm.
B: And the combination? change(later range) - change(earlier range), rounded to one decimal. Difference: 0.3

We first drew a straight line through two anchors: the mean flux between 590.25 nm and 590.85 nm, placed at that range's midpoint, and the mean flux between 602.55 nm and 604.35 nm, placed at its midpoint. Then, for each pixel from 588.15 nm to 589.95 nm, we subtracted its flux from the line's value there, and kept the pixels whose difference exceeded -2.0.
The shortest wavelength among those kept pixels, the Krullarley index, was 589.50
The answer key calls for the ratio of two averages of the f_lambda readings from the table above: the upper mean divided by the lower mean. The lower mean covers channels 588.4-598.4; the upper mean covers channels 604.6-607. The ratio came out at 0.93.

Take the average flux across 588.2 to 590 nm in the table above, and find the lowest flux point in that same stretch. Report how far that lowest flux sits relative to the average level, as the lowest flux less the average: -3.3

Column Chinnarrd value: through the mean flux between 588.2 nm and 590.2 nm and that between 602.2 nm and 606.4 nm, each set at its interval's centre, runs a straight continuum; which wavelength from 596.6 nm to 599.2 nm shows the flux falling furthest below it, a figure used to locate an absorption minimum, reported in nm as 598.80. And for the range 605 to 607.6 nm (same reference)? 605.70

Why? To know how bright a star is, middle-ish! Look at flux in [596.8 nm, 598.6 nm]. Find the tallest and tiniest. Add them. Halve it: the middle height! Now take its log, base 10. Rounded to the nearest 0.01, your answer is 1.42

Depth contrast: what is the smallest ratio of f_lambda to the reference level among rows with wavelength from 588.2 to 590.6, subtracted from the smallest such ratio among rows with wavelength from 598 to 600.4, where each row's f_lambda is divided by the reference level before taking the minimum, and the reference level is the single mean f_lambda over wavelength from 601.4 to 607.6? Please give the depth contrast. -0.14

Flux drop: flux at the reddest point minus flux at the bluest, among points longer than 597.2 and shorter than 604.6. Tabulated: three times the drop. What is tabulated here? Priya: 9.3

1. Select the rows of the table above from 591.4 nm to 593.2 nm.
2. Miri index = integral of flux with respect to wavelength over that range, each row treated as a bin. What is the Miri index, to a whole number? 49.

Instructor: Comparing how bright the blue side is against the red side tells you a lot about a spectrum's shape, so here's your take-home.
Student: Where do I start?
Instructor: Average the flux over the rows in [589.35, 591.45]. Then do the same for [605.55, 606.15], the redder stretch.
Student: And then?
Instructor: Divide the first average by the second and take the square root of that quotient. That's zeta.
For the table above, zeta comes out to 1.13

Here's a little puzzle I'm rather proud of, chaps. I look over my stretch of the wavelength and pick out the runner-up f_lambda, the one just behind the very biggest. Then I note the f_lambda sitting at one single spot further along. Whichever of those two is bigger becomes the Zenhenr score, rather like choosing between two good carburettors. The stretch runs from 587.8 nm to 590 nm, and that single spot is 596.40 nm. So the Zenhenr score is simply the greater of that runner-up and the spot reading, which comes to 29.7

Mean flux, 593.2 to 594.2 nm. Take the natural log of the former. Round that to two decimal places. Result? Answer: 3.30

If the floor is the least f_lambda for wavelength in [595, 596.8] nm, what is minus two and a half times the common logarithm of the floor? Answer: -3.37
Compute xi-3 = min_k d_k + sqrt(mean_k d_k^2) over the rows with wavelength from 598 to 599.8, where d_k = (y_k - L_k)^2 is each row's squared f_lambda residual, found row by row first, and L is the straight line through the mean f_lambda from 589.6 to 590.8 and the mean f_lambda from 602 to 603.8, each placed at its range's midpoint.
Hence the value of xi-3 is 19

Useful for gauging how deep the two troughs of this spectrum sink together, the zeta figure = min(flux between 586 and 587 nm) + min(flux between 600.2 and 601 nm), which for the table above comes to 54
